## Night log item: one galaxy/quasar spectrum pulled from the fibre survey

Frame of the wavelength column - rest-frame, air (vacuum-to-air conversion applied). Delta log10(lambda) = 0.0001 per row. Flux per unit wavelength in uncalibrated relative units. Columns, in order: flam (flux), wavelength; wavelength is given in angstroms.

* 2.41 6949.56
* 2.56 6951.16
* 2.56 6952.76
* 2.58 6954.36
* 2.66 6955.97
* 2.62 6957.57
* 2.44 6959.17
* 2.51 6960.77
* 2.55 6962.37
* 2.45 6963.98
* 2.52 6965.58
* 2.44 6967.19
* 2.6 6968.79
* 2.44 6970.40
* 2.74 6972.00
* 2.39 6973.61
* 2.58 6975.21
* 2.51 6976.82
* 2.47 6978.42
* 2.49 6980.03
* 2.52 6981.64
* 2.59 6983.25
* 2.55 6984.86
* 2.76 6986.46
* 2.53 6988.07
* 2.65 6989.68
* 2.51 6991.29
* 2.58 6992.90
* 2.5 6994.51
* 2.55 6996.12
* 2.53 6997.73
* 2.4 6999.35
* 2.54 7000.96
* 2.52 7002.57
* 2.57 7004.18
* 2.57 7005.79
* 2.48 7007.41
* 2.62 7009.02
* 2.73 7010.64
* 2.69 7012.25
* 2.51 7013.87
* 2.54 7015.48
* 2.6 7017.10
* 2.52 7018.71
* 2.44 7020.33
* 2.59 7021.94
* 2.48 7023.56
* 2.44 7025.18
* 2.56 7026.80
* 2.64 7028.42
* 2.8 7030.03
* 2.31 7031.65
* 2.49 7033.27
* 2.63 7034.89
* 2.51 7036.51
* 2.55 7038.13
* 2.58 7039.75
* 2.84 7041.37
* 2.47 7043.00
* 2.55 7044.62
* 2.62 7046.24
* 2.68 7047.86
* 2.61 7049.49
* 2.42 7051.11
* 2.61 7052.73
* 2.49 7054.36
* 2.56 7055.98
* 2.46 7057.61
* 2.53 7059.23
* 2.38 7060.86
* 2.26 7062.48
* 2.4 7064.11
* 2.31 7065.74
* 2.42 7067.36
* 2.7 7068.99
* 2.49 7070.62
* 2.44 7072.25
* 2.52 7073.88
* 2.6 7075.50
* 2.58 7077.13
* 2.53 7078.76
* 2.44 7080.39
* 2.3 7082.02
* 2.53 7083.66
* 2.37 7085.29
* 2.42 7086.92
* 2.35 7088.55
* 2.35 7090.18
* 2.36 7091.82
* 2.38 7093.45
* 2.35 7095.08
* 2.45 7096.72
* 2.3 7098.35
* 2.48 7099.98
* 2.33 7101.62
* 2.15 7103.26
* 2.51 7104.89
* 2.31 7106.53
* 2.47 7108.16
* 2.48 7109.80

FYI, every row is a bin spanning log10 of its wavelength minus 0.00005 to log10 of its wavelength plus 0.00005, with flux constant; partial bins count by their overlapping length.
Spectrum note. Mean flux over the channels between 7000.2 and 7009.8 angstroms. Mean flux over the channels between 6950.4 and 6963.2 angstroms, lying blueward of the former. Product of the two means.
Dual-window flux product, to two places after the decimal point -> 6.53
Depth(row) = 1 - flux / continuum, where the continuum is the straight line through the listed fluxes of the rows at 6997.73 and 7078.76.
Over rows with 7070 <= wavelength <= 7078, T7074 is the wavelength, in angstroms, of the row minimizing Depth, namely 7075.50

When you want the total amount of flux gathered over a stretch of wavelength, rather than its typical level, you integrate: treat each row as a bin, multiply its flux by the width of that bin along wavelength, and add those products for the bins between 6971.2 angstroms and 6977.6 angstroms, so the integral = 16.4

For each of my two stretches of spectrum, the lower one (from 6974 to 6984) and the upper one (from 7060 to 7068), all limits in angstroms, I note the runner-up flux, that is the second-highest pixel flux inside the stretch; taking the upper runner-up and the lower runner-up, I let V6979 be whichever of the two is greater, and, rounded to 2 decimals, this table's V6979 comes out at 2.58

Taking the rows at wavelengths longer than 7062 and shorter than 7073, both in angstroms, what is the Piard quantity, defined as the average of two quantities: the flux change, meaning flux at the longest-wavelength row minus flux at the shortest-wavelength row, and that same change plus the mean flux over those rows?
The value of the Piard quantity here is 1.40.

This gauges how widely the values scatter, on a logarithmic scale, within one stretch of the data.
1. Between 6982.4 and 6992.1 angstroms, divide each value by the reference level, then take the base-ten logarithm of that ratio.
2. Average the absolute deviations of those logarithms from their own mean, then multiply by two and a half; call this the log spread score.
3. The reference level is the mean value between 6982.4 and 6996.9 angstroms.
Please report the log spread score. 0.029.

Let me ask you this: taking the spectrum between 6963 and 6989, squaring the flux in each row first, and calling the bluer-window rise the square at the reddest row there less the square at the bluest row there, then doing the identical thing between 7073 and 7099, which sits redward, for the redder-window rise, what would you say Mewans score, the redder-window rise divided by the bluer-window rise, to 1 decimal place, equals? -2.7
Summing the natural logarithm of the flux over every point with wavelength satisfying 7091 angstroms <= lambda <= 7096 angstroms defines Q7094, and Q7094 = 2.58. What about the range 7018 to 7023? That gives 2.77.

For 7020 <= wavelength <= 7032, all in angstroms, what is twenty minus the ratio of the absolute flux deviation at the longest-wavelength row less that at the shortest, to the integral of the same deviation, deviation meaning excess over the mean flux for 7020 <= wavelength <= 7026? 19.9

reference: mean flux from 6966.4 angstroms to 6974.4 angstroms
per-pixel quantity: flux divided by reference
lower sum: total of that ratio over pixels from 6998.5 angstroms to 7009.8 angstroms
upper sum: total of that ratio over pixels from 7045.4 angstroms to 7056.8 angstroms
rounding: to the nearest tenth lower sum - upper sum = -0.1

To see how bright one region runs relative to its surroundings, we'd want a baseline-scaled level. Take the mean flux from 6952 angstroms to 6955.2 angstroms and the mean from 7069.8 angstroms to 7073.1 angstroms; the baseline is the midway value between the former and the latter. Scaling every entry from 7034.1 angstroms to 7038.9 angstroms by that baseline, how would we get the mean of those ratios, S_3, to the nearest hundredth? 1.02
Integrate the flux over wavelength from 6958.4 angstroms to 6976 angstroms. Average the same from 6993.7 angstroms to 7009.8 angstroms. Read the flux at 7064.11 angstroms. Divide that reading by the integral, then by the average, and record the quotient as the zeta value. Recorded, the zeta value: 0.021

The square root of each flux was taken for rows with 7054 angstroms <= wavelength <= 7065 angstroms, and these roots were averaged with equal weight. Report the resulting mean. 1.56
